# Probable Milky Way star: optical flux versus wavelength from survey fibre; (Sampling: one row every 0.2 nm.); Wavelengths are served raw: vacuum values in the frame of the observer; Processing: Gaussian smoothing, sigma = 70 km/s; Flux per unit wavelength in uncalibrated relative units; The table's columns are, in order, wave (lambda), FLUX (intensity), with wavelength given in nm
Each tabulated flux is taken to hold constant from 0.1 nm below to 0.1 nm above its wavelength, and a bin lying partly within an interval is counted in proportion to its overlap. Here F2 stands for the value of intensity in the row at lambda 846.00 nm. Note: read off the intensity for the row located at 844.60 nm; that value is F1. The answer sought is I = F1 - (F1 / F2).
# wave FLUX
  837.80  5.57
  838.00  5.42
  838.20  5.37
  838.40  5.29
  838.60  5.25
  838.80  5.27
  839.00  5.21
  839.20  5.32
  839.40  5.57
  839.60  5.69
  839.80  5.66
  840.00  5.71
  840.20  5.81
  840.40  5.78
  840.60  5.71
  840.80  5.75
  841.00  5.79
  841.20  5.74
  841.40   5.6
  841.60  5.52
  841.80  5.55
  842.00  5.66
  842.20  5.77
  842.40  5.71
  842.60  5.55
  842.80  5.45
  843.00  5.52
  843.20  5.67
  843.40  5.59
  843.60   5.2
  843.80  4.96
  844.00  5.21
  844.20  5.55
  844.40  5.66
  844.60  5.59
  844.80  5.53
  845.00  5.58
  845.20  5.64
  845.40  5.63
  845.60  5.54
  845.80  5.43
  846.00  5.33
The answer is 4.54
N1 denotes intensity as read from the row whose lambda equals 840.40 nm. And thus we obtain 5.78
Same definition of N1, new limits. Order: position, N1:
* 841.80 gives 5.55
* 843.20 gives 5.67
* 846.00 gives 5.33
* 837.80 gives 5.57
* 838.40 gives 5.29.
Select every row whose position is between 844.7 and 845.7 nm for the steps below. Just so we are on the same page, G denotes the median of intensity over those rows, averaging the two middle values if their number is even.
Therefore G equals 5.58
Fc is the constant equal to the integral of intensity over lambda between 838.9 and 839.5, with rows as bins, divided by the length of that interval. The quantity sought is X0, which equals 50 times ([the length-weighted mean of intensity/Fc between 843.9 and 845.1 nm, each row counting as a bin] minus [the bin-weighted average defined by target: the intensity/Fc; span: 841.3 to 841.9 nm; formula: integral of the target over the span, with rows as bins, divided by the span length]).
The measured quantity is 0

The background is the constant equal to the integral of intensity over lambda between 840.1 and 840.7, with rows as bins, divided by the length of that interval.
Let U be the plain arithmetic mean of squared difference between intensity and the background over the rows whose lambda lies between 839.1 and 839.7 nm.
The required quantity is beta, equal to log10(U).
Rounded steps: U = 0.08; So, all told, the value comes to -1.1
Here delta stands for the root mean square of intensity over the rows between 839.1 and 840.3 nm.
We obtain 5.63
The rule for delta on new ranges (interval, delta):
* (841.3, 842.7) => 5.62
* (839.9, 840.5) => 5.77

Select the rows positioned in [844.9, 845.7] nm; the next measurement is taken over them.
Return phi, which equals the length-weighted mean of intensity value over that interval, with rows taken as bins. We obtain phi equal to 5.60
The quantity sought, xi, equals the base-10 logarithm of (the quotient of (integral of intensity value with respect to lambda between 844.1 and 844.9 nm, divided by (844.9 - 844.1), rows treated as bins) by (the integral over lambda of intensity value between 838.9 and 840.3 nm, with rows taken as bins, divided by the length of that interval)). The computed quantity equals 0.00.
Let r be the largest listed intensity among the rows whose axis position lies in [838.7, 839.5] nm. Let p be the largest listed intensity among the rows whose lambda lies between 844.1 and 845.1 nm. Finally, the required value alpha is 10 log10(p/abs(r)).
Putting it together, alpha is 0.070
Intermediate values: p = 5.66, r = 5.57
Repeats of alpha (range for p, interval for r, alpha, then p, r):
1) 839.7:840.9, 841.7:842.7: 0.030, 5.81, 5.77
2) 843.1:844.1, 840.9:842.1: -0.091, 5.67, 5.79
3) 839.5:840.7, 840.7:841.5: 0.015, 5.81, 5.79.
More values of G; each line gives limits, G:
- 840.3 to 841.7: 5.74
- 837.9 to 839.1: 5.28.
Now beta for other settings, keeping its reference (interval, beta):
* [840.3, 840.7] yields -2.8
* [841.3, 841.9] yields -1.3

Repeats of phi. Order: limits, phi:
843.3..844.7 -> 5.39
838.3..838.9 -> 5.27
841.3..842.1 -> 5.58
